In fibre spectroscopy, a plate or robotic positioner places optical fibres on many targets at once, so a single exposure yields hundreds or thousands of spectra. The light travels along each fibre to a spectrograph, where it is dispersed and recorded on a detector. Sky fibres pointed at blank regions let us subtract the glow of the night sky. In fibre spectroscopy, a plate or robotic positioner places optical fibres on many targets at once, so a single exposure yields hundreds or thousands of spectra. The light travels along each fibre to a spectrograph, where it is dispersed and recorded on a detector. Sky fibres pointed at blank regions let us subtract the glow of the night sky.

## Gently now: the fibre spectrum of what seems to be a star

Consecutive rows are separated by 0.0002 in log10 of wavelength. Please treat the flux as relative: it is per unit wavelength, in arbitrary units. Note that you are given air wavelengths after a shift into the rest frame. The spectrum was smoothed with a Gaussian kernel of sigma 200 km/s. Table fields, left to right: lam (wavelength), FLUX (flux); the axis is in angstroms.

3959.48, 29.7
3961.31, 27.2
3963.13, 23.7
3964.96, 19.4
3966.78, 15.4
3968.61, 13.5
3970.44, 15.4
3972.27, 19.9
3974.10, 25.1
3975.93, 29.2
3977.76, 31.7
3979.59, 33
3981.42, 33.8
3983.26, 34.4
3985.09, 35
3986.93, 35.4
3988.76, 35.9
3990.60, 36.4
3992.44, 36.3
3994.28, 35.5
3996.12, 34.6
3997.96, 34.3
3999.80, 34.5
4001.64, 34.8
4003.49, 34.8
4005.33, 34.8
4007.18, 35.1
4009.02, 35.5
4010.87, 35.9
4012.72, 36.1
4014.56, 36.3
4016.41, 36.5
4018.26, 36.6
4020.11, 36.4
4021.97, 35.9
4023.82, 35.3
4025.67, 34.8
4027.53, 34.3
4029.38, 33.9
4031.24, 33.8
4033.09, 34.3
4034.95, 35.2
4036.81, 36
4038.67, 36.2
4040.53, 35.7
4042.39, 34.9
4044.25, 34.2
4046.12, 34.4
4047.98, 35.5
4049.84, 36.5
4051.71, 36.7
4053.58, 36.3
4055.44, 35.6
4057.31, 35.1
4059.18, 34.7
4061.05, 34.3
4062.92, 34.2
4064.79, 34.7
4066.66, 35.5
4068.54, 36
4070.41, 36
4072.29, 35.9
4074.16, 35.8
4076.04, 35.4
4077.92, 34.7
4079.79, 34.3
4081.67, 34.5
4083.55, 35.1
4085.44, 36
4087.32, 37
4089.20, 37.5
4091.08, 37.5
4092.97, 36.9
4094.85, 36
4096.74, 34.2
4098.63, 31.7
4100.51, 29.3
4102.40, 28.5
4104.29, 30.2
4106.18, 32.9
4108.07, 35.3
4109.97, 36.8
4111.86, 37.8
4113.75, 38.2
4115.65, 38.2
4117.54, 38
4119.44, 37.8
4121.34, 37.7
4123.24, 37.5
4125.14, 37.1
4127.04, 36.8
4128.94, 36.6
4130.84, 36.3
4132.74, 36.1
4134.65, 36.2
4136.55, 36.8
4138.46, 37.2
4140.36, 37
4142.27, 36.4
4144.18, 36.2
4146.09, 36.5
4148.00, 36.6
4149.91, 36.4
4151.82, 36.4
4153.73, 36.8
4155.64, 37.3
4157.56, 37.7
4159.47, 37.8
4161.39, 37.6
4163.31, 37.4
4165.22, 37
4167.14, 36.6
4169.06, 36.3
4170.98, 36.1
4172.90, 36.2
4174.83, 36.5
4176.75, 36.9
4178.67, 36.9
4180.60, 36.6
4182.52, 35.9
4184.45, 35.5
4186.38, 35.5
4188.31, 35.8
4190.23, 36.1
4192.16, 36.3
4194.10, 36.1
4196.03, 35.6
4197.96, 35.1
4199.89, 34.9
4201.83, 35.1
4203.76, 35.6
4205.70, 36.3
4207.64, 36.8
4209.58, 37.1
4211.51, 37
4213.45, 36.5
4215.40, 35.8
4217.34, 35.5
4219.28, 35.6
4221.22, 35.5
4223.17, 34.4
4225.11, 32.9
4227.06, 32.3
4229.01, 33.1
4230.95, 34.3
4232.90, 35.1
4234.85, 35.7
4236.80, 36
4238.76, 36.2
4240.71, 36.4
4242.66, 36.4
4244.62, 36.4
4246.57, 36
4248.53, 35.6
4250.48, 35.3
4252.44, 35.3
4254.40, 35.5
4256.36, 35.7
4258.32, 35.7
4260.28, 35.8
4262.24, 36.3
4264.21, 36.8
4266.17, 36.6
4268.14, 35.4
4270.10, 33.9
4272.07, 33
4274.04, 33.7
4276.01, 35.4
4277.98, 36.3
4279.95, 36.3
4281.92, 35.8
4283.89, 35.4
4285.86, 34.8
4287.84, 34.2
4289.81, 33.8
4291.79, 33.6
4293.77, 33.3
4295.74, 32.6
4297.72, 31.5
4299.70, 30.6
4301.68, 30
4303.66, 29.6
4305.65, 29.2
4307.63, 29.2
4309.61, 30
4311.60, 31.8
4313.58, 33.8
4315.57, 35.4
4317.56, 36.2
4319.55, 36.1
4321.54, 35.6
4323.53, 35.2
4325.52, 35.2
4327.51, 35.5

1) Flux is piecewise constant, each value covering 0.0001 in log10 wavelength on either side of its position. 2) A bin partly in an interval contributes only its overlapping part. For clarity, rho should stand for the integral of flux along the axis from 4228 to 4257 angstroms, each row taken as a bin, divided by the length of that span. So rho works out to 35.5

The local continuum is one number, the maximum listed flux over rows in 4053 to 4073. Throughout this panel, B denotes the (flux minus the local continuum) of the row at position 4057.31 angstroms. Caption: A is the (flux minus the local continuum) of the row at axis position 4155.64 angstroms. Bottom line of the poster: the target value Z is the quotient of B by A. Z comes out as -1.20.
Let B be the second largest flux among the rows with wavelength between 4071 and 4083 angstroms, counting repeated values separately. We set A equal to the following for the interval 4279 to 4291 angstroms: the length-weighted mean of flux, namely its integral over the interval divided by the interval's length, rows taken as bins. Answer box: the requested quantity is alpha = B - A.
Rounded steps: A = 35.0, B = 35.8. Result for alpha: 0.8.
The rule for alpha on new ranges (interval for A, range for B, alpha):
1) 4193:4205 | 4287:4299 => -1.6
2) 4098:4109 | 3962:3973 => -11.4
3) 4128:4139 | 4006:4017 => -0.2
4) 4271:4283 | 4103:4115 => 2.7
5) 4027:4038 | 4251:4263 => 1.2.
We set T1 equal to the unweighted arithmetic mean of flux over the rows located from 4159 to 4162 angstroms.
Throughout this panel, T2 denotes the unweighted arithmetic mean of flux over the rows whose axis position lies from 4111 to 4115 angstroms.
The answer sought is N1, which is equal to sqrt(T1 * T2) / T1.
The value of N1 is 1.00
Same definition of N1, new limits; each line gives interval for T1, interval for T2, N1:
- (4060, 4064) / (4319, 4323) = 1.02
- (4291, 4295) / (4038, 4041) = 1.04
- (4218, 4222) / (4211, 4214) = 1.02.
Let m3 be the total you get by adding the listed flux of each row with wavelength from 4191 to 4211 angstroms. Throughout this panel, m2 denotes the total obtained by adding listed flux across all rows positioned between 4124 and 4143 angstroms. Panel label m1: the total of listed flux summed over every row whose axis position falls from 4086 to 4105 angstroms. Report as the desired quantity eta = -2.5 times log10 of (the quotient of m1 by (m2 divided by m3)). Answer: -6.30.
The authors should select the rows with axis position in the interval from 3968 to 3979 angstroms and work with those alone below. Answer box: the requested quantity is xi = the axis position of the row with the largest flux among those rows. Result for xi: 3977.76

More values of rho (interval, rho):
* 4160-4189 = 36.5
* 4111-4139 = 37.2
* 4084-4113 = 34.5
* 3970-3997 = 31.7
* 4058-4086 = 35.1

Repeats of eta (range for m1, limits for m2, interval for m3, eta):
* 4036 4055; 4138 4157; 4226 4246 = -6.33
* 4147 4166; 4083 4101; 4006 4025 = -6.45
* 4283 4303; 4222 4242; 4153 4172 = -6.37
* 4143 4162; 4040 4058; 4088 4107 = -6.35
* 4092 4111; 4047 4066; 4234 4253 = -6.32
